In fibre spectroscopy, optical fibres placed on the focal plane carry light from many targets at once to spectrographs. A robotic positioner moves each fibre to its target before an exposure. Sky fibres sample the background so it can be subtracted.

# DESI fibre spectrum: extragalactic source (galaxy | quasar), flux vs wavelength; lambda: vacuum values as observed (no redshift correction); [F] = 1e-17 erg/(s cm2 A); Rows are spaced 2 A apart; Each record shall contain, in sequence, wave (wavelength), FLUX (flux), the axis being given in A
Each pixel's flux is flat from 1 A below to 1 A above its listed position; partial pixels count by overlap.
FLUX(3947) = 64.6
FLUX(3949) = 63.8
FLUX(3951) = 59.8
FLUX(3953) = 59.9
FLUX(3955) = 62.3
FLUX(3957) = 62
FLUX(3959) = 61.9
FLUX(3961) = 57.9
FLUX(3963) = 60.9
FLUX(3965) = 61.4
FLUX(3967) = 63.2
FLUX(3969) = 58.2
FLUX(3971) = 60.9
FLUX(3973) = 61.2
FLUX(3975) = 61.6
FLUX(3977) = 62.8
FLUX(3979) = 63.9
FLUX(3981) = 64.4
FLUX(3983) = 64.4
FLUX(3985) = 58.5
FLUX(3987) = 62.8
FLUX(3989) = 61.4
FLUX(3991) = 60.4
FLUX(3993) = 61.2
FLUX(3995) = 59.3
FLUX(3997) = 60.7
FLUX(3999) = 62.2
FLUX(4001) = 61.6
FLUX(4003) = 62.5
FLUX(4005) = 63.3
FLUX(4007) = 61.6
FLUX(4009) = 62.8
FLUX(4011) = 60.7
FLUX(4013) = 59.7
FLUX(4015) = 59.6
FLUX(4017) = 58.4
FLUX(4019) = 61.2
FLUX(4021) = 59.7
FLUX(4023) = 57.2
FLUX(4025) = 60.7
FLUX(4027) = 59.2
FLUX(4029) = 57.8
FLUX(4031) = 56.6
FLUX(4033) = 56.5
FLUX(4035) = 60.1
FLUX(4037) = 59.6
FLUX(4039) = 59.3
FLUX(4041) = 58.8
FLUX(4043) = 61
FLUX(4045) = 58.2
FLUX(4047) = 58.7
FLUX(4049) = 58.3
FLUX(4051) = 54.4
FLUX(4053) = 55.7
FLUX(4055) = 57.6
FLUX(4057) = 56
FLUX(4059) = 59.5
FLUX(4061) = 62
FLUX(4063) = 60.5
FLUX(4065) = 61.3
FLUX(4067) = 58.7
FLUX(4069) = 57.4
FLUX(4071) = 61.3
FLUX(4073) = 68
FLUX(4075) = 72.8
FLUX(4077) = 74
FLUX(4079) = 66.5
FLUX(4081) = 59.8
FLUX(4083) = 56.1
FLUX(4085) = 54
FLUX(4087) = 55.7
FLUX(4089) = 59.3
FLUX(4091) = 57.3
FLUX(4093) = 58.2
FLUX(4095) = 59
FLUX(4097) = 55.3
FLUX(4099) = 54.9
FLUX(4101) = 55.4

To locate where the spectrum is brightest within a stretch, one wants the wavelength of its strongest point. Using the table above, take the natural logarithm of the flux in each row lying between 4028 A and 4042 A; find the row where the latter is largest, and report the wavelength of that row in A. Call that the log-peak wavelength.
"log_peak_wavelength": 4035 A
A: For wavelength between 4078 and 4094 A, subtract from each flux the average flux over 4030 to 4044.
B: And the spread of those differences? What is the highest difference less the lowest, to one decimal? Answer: 12.5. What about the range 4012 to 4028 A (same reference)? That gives 4.0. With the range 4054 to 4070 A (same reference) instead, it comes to 6.0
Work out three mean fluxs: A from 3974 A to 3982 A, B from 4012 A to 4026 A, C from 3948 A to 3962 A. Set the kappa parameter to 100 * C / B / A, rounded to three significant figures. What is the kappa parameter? 1.63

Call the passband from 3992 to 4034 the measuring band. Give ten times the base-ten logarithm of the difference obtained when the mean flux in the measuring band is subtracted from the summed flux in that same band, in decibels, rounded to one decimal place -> 30.8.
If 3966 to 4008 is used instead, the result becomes 30.9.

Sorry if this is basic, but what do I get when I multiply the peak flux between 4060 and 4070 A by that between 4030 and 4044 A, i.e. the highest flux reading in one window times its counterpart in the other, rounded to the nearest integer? 3782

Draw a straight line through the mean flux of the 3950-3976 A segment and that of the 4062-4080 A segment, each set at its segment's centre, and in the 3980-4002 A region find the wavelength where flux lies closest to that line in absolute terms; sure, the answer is 3999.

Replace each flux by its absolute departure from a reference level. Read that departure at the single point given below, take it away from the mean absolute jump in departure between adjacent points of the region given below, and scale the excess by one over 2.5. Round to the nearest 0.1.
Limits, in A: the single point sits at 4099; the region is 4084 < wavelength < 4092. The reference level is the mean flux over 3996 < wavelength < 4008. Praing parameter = -1.9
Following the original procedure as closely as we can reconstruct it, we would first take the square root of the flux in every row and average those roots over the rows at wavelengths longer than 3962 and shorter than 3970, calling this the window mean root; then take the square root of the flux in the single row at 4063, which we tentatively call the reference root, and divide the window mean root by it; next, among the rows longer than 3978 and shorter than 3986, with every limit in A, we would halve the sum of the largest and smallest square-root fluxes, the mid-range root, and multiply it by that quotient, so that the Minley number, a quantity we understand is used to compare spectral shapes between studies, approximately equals 7.9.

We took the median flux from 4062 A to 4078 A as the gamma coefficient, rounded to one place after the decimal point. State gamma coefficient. 61.3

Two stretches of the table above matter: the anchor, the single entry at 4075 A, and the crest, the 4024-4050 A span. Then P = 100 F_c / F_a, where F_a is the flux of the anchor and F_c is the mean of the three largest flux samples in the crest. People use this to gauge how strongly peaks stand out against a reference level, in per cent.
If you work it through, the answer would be 83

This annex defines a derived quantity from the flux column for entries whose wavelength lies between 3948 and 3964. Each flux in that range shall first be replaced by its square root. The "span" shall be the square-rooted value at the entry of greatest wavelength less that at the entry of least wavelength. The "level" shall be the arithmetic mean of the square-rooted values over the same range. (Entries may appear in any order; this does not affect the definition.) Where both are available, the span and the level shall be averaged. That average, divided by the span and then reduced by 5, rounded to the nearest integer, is -26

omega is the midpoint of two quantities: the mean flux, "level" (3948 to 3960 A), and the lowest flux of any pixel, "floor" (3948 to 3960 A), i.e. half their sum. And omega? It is 60.7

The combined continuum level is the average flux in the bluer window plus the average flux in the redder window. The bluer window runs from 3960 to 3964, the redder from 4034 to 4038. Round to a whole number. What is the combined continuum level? 119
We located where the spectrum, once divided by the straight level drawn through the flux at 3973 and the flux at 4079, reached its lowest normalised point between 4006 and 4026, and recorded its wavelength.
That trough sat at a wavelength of 4023 A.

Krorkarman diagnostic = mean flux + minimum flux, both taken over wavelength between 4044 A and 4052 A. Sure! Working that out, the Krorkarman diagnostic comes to 112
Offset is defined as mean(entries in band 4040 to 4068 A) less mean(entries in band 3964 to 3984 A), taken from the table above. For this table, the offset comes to -3.6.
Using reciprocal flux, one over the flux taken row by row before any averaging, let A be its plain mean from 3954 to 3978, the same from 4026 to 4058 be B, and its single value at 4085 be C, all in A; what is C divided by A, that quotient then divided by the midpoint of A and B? 67.4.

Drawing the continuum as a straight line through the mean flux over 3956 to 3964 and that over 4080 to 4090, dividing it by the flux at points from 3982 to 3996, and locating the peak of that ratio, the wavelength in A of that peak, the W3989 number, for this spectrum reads 3985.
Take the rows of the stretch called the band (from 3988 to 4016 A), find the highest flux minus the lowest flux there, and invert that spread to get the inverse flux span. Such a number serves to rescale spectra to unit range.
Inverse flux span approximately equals 0.250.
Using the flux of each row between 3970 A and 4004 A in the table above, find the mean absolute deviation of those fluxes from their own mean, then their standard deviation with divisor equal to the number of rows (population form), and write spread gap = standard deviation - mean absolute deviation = 0.32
